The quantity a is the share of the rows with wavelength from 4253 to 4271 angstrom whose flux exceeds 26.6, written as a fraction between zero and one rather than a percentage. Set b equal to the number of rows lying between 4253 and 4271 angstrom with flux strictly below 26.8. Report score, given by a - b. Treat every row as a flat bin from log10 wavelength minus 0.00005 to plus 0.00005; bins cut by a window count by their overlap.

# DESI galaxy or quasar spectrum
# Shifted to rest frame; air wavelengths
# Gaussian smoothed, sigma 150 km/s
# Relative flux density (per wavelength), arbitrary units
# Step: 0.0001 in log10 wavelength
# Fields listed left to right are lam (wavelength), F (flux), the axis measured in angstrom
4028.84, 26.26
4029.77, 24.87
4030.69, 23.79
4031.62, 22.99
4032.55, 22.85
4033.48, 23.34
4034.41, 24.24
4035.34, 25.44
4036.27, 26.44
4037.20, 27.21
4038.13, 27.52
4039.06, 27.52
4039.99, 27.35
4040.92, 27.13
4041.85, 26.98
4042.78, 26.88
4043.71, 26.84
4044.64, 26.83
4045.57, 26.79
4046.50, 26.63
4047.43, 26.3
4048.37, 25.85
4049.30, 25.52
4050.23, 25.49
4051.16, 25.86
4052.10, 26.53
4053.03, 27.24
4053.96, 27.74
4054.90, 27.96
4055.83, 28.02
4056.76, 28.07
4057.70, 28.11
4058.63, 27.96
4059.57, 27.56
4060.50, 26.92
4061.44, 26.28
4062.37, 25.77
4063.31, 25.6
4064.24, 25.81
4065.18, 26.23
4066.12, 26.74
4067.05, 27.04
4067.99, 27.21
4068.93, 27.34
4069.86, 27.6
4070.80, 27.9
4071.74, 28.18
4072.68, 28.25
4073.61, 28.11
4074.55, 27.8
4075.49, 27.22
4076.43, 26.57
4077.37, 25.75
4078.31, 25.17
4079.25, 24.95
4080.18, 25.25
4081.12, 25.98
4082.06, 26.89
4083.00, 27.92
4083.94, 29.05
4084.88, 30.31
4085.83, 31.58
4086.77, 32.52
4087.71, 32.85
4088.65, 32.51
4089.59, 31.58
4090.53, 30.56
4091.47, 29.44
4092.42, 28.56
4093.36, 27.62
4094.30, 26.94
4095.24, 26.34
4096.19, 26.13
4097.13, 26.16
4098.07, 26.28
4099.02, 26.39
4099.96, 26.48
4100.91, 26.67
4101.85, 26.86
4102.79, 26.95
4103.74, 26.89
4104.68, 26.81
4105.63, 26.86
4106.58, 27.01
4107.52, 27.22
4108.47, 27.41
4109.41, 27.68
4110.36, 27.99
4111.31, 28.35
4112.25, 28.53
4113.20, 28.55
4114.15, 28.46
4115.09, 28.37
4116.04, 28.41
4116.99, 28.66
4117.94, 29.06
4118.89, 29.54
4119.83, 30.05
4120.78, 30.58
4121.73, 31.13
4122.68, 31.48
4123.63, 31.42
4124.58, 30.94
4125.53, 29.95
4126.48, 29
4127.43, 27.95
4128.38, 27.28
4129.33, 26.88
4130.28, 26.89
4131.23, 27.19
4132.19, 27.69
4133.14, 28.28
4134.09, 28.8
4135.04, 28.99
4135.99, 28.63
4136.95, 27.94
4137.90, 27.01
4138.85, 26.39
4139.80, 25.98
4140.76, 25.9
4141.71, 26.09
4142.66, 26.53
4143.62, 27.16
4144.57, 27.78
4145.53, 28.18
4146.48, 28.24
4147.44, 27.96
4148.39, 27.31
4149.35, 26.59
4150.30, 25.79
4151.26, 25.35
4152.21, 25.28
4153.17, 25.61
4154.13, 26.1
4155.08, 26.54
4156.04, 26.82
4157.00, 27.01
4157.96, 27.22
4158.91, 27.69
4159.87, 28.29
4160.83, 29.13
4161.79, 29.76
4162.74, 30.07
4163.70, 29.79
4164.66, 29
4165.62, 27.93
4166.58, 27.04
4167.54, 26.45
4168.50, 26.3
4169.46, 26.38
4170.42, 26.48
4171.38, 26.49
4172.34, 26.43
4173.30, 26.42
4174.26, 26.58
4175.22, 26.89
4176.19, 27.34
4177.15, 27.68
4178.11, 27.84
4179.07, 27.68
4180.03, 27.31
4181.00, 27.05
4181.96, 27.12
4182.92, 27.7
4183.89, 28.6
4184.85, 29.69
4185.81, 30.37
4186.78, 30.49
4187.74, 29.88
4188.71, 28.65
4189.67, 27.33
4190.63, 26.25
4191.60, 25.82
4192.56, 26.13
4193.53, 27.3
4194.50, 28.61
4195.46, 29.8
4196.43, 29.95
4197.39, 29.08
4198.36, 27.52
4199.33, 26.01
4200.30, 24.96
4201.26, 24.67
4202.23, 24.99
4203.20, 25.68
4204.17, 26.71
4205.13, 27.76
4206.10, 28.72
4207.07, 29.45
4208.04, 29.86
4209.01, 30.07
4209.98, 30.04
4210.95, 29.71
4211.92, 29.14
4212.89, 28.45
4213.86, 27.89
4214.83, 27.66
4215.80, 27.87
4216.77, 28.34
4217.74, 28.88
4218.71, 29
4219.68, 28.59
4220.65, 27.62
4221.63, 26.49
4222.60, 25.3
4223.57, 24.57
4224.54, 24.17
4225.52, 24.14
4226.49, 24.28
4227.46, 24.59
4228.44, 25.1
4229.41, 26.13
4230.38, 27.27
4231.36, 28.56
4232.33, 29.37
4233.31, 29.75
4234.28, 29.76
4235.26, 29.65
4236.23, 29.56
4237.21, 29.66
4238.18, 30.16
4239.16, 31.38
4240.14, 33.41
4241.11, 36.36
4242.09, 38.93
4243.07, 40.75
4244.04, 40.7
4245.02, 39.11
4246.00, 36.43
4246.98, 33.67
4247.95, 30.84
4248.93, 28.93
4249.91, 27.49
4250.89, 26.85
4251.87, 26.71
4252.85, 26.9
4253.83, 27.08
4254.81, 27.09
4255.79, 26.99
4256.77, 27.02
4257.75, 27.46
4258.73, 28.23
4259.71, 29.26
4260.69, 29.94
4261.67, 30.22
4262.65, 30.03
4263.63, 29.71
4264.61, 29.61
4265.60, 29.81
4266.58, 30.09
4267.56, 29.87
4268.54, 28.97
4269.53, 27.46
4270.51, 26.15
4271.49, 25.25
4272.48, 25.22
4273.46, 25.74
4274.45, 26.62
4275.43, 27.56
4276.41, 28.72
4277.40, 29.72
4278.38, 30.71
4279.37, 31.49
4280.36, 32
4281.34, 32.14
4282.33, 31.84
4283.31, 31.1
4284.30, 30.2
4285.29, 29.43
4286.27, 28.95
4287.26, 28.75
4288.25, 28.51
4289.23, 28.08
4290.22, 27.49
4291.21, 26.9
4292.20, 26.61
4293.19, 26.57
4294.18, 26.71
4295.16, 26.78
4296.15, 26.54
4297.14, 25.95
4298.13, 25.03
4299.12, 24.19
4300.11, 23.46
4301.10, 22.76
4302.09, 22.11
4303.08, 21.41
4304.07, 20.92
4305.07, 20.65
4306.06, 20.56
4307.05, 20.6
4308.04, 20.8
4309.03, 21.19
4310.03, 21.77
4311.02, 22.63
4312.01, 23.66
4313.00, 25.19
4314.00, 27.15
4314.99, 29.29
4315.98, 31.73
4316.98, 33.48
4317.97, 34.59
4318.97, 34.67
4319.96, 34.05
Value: 0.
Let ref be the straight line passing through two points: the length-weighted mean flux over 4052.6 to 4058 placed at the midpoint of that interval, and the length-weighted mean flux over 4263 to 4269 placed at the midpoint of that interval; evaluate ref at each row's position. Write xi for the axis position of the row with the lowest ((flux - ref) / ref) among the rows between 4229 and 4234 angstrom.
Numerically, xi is 4229.41 angstrom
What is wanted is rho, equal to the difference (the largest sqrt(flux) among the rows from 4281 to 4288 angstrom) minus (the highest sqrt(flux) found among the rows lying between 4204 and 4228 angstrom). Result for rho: 0.2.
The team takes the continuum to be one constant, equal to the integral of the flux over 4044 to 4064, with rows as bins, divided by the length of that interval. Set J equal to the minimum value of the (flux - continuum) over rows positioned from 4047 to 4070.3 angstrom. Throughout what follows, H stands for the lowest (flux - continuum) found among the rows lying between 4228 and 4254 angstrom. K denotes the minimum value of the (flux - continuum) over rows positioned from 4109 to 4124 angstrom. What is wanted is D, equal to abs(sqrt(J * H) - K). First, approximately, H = -1.7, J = -1.3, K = 0.9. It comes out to 0.6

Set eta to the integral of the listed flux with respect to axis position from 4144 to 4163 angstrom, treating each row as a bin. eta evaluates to 519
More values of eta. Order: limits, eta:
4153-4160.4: 200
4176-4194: 503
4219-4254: 1041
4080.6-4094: 399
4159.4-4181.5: 609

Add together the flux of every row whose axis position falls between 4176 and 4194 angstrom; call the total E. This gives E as 530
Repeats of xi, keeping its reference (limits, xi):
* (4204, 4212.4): 4204.17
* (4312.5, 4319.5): 4313.00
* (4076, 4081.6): 4079.25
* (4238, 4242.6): 4238.18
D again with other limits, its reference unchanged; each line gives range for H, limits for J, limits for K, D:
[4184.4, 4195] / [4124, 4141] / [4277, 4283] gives 2.0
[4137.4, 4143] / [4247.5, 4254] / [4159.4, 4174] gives 0.8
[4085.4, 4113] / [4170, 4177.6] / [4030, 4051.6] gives 4.5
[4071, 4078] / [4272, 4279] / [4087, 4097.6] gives 2.0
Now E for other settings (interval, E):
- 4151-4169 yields 521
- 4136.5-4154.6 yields 507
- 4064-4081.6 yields 509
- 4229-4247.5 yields 621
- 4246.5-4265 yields 544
